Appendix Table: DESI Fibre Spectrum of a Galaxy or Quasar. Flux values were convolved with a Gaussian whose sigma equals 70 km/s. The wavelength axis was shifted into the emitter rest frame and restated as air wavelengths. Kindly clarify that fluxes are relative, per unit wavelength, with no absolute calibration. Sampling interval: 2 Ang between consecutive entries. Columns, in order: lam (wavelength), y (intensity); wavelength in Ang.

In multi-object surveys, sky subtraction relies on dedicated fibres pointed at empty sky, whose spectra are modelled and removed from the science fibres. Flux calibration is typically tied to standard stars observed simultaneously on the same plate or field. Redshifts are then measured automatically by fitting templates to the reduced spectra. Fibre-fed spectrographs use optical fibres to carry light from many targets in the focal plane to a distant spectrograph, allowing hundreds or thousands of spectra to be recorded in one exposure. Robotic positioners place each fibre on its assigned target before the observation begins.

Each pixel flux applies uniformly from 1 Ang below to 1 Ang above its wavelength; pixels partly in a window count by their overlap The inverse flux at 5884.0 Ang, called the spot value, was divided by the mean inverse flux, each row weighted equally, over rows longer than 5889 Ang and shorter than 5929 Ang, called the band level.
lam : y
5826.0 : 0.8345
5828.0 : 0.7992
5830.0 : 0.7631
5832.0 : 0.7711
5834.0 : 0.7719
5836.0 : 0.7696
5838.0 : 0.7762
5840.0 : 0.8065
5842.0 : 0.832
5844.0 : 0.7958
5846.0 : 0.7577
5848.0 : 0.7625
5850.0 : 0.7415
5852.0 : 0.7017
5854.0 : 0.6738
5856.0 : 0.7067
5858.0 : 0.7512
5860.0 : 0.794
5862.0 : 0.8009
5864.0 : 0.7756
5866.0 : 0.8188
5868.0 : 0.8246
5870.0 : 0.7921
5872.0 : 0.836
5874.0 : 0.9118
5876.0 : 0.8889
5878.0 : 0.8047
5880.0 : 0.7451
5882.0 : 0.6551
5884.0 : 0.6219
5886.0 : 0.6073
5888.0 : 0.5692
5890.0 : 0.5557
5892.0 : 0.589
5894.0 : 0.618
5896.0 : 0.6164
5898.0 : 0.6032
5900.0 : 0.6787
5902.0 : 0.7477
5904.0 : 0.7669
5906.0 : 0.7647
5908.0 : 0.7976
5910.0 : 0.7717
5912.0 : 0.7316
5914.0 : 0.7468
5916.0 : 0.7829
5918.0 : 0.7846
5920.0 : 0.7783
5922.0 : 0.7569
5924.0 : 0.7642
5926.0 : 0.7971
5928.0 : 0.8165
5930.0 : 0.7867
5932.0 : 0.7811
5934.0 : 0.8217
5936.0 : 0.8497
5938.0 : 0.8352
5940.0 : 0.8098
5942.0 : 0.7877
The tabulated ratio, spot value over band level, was 1.15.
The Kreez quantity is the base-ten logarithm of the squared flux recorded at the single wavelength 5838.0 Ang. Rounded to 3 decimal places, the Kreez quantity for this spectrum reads -0.220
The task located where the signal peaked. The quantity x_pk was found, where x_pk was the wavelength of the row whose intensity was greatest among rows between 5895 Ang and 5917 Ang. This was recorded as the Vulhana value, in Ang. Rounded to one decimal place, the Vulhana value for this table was 5908.0 Ang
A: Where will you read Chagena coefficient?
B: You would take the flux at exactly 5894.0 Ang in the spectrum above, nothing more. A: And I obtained 0.618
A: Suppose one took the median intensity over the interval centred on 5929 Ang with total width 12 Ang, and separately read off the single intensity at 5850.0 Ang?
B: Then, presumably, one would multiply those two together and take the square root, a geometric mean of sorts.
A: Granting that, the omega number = 0.77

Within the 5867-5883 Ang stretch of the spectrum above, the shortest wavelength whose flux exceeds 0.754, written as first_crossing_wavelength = 5868.0 Ang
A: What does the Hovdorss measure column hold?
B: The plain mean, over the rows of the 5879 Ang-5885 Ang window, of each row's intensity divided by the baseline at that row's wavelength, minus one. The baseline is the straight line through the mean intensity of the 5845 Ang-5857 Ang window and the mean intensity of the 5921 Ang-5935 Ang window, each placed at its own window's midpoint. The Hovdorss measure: -0.10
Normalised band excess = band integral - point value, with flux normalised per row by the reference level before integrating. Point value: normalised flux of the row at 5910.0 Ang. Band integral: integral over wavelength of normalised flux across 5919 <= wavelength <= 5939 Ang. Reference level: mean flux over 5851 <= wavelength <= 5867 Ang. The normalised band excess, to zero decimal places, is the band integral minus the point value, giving 20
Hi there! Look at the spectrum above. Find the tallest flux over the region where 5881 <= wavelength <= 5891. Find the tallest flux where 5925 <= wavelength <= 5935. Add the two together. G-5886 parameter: 1.48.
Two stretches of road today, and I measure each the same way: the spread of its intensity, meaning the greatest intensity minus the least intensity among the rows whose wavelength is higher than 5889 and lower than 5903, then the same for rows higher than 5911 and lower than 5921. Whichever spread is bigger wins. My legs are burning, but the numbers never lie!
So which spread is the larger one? 0.192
